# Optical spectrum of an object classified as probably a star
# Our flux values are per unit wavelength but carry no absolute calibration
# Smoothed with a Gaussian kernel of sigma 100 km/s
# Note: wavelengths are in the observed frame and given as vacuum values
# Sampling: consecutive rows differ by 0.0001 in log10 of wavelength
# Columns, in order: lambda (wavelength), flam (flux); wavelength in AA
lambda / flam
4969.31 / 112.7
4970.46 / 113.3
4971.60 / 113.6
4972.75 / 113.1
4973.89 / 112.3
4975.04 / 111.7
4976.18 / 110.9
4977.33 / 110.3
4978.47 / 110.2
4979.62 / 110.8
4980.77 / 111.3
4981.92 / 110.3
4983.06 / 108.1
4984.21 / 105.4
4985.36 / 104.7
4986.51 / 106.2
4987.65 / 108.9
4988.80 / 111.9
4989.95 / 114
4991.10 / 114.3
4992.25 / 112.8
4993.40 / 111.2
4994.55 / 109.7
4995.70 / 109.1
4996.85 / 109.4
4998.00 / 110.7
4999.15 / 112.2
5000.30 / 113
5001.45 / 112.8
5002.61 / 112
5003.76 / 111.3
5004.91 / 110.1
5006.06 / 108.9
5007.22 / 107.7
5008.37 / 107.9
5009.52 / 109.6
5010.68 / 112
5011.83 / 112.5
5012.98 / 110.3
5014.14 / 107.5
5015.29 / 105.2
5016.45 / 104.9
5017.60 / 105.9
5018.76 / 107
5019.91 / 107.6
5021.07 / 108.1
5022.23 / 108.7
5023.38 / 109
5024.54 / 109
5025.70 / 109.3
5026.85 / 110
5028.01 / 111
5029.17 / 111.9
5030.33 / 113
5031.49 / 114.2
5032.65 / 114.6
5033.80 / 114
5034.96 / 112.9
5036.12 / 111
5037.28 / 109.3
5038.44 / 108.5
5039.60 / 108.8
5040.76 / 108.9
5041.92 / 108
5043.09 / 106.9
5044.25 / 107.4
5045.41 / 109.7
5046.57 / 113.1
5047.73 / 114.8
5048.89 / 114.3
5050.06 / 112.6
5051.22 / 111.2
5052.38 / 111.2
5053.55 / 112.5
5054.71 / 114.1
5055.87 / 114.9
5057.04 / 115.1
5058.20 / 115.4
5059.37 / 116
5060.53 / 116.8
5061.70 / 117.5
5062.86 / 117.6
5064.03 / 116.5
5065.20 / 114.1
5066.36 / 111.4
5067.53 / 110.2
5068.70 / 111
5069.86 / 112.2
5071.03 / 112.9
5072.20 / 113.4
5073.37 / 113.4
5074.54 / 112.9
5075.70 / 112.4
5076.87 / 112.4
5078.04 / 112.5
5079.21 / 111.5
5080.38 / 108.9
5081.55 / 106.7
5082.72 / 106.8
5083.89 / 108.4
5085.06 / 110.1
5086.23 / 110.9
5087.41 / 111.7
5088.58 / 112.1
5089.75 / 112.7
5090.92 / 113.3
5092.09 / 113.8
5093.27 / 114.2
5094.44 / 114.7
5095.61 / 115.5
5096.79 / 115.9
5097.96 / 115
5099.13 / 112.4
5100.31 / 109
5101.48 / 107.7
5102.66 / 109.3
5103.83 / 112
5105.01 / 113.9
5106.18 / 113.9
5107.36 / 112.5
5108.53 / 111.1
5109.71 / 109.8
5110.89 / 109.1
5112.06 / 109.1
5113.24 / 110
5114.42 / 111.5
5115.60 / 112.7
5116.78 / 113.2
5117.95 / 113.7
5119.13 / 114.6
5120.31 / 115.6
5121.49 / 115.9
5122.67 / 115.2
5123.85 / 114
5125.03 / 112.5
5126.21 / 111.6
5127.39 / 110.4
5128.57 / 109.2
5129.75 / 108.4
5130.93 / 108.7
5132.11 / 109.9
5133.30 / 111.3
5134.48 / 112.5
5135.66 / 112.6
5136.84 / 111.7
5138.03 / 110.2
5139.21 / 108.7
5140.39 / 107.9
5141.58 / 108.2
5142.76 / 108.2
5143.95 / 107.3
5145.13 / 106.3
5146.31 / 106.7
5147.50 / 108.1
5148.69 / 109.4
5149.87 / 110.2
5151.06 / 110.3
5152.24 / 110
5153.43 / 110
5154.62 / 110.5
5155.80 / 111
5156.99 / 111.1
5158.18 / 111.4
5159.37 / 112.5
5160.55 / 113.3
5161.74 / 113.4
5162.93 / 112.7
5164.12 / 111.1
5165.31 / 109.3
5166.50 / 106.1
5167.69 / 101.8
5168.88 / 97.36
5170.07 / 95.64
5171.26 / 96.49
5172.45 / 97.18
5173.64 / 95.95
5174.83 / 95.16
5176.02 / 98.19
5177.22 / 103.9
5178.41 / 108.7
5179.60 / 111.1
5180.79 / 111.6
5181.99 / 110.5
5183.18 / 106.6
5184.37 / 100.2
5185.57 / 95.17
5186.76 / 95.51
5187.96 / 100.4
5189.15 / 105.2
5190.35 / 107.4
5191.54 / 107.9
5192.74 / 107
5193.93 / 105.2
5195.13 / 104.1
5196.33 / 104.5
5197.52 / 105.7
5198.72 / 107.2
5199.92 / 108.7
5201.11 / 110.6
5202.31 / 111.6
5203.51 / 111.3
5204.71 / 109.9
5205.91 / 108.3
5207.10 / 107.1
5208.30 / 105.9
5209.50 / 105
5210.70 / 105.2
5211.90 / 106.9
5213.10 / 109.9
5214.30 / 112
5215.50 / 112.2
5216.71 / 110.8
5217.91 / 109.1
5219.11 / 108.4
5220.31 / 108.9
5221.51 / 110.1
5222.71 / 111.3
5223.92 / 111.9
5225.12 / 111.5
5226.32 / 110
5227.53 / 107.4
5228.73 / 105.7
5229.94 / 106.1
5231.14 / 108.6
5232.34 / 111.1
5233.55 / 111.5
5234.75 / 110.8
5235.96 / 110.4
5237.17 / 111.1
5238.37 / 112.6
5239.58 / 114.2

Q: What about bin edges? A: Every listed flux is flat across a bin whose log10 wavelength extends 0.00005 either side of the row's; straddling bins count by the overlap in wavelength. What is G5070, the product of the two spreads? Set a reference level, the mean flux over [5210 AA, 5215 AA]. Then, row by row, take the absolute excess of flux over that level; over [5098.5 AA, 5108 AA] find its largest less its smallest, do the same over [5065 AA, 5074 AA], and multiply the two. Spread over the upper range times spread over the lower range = 19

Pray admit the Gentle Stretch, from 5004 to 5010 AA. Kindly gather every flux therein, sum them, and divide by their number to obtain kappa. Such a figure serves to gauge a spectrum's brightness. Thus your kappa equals 109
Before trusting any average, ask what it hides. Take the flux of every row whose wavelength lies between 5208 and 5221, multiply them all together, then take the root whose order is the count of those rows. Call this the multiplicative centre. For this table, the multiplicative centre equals 109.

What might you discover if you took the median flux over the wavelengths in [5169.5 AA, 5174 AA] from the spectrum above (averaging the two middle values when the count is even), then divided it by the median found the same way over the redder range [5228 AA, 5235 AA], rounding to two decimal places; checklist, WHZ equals 0.88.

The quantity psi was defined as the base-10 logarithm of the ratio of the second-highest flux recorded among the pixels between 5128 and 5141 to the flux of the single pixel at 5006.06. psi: 0.014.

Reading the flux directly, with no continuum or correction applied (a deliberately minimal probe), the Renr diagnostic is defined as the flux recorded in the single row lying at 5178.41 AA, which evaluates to 108.7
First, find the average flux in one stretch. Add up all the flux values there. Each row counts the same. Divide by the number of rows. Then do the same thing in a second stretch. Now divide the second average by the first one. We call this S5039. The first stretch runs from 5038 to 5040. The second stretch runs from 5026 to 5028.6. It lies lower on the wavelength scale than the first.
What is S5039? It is 1.02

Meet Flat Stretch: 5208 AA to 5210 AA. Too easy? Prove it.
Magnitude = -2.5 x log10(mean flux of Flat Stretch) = -5.06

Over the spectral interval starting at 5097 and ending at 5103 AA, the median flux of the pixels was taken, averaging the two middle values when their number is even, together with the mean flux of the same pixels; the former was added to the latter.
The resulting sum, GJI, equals 220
